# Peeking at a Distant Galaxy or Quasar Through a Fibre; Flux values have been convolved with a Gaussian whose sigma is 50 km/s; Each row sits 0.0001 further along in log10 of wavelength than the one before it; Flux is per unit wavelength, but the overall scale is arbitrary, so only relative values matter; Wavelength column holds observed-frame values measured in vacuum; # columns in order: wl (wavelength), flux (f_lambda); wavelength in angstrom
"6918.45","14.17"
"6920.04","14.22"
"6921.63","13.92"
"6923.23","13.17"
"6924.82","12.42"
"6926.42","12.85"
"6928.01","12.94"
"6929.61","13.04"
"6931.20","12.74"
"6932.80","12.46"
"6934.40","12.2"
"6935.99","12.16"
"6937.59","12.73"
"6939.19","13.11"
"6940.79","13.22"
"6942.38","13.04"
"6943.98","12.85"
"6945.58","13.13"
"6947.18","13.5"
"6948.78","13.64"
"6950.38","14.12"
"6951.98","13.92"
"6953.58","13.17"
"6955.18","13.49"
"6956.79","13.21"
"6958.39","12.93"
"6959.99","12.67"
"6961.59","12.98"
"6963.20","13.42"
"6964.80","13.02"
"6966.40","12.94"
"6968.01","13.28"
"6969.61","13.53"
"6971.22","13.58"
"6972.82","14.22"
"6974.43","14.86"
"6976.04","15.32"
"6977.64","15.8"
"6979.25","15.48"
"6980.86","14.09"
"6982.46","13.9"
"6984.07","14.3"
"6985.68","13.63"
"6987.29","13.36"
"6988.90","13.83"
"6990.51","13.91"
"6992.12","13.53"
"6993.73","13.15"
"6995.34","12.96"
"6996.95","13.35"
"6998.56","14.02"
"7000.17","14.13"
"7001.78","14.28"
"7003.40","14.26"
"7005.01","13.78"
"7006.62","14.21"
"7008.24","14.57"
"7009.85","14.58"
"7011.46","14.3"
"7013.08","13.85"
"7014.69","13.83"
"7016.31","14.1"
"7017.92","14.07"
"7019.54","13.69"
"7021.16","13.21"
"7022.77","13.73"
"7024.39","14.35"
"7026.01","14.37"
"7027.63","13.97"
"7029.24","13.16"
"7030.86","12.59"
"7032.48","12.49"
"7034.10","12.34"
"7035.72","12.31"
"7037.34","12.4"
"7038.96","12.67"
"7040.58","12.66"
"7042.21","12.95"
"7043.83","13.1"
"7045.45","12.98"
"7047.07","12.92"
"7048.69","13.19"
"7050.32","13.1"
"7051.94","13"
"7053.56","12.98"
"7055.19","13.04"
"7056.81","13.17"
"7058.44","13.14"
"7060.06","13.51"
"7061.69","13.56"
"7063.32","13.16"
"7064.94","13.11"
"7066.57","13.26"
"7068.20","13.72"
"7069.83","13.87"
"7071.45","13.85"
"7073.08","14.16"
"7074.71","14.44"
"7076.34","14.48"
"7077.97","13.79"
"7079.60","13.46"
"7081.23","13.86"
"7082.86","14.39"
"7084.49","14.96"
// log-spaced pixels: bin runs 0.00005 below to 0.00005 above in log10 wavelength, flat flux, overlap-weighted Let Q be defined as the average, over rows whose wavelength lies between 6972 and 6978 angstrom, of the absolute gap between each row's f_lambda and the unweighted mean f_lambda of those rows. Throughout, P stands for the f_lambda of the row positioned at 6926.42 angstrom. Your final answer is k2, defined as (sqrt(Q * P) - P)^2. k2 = 106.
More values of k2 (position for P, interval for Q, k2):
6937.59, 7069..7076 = 122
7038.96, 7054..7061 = 128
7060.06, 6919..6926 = 112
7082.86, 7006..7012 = 166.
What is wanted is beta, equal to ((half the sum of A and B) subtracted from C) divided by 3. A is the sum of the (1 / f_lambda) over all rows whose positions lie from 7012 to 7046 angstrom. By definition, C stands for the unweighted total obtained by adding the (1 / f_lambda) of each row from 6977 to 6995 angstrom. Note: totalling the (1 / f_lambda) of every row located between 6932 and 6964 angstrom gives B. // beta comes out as -0.26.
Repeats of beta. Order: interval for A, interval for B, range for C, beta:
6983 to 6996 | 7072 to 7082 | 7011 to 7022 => 0.00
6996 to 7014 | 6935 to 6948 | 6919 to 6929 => -0.08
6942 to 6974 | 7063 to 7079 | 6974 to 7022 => 0.34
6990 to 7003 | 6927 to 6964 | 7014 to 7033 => -0.10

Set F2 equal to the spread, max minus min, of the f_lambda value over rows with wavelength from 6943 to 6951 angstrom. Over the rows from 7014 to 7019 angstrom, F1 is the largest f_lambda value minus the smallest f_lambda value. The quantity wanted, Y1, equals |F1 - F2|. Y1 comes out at 1.00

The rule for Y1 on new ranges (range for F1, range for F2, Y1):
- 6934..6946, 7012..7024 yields 0.17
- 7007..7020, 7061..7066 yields 0.44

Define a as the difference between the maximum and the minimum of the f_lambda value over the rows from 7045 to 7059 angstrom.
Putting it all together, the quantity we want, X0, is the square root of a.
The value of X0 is 0.52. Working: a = 0.3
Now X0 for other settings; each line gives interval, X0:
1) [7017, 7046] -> 1.44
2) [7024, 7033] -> 1.37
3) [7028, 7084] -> 1.47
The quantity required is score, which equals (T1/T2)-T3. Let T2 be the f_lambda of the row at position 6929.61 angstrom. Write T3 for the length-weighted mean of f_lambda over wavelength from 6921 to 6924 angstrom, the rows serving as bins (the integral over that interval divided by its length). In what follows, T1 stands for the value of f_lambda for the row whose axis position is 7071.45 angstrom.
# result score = -12.4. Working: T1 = 13.85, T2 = 13.04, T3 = 13.5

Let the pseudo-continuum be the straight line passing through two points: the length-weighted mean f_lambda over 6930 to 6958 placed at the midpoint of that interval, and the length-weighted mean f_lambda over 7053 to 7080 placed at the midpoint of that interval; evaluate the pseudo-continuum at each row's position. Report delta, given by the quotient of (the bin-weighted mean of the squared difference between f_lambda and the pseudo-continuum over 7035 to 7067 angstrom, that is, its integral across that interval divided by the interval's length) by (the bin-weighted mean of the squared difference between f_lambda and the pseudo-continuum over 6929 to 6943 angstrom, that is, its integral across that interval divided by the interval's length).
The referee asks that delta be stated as 1.35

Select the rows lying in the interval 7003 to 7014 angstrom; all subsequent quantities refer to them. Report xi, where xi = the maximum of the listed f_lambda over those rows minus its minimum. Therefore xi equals 0.8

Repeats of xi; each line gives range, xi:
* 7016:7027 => 1.2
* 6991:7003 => 1.3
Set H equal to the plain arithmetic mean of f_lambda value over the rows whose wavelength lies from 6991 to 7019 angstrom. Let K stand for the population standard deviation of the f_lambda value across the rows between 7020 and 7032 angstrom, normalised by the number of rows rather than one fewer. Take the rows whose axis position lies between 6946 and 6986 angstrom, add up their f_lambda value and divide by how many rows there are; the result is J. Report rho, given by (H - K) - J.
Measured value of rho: -0.5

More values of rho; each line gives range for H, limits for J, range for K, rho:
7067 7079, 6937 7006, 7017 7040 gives -0.4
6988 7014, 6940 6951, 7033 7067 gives 0.2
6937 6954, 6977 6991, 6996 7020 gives -1.3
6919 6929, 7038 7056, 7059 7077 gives -0.2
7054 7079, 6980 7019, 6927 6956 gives -0.8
